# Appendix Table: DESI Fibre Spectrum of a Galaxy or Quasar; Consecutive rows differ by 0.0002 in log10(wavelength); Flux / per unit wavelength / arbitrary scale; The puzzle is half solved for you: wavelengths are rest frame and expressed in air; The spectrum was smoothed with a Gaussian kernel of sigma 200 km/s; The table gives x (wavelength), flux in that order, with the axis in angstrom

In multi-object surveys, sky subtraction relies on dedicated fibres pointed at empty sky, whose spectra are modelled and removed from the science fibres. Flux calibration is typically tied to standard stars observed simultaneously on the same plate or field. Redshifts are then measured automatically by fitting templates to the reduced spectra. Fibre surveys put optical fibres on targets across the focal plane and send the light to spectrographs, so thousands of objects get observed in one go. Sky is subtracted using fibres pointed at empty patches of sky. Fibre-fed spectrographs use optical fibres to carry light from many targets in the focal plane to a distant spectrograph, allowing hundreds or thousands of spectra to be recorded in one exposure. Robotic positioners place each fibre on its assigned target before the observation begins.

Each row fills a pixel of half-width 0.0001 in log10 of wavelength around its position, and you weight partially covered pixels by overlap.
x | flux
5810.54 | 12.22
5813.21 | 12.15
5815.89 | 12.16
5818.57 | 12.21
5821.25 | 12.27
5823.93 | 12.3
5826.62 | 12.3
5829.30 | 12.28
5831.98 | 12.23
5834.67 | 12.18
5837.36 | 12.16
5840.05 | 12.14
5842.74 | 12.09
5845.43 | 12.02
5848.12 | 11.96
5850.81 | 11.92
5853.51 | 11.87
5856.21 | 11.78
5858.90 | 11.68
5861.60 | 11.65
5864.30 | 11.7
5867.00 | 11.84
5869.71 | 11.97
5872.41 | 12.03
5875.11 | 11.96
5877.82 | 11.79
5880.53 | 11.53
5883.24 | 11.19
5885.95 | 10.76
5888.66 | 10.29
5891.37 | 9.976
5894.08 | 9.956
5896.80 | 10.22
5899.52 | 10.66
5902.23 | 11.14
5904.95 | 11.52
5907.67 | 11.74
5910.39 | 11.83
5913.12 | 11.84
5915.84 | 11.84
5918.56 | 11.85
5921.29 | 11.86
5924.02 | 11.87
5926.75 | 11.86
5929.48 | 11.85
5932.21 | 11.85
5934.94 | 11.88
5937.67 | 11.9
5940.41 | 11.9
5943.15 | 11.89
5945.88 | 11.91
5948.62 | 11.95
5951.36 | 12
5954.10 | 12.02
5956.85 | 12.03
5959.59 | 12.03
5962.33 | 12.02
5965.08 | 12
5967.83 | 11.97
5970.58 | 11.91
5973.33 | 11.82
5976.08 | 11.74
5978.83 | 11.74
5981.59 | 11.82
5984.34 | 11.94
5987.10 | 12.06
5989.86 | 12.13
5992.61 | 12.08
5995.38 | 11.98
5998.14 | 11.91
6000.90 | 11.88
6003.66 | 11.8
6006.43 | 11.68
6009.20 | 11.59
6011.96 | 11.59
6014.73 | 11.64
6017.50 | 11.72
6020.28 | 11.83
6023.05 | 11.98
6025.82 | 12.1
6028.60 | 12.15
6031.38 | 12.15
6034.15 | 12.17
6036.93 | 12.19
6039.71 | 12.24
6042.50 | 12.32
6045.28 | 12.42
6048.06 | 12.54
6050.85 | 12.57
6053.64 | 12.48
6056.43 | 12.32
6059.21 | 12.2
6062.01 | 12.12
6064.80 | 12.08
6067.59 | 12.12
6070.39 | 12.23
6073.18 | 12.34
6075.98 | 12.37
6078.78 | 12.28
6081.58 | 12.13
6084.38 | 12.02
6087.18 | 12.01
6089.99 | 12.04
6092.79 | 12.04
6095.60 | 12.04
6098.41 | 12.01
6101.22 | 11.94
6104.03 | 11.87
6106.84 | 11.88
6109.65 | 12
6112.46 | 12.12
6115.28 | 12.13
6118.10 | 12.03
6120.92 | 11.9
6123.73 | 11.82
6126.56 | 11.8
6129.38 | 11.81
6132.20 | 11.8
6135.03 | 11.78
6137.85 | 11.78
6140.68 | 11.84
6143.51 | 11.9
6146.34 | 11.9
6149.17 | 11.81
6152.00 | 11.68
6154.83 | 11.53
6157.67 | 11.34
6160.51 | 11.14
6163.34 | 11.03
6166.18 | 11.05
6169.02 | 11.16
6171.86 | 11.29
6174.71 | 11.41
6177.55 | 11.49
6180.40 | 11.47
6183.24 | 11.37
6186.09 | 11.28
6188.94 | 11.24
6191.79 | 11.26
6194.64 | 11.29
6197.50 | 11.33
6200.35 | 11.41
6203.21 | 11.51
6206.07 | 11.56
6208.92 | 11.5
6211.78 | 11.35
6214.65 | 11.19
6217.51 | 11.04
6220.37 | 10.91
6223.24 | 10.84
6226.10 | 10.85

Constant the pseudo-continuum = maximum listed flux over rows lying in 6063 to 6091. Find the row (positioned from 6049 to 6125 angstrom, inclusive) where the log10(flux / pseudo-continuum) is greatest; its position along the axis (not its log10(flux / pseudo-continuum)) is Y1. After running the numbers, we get 6050.85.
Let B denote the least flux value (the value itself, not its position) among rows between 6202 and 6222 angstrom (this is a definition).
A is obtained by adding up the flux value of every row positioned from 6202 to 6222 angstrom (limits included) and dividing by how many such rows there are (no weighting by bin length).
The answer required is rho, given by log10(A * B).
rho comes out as 2.09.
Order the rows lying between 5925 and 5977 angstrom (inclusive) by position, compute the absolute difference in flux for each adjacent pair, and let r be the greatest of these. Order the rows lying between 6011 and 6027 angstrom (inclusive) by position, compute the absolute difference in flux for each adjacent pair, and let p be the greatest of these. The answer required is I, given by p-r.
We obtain 0.06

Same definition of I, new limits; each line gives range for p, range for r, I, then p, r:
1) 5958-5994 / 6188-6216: -0.04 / 0.12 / 0.160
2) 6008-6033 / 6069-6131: 0.00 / 0.15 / 0.150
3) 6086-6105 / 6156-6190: -0.13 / 0.07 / 0.200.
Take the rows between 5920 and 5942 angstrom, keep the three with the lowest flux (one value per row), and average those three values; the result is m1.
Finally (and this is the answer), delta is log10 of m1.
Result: 1.07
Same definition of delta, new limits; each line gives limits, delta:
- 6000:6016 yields 1.06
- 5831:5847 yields 1.08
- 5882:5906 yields 1.00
